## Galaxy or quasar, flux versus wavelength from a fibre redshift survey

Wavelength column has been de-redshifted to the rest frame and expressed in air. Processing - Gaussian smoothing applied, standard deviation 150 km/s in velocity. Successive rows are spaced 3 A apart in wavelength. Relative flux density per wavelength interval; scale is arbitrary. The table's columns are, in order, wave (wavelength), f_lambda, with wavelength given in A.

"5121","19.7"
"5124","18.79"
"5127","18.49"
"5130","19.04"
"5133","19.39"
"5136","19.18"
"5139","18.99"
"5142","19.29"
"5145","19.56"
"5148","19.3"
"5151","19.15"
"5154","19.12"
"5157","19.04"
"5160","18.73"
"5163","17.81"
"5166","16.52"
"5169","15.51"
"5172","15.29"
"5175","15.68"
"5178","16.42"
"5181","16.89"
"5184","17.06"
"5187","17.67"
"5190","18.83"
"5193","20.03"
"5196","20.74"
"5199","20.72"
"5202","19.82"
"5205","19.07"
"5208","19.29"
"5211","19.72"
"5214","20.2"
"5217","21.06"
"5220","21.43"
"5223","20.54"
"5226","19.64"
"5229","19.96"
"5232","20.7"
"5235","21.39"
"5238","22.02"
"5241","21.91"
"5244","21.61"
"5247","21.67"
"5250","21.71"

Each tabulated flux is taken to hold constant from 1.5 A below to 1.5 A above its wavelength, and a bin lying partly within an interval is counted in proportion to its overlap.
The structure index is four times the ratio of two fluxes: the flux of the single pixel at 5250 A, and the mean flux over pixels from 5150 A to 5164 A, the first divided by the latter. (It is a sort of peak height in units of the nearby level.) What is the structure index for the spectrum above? 4.6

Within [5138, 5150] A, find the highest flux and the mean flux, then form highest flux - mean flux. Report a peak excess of 0.27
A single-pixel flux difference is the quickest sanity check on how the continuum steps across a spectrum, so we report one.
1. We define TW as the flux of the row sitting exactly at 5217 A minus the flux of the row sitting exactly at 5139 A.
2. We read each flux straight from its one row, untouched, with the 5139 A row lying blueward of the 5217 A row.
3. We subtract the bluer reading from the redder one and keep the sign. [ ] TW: 2.1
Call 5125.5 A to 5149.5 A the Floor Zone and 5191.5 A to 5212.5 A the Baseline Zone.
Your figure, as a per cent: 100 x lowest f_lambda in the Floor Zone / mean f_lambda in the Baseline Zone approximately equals 93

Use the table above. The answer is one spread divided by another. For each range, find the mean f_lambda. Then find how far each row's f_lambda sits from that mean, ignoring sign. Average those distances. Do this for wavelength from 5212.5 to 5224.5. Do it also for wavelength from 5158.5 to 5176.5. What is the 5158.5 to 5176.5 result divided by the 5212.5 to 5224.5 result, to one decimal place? 2.6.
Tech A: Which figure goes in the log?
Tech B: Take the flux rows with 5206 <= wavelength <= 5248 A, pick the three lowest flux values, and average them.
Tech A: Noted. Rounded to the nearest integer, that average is 20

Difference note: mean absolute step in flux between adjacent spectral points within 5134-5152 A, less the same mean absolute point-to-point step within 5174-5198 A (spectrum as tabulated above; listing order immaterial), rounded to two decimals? -0.49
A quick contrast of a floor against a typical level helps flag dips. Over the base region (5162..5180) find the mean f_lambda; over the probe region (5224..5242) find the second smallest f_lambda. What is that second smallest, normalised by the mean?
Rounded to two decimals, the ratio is 1.23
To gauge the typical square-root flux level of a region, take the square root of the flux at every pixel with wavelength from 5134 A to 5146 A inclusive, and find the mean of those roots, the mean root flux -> 4.39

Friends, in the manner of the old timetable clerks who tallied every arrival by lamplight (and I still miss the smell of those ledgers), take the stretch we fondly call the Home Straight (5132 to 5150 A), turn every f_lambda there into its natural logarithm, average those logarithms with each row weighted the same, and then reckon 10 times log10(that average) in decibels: 4.71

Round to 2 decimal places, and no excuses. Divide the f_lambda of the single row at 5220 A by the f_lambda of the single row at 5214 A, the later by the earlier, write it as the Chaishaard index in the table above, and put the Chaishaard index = 1.06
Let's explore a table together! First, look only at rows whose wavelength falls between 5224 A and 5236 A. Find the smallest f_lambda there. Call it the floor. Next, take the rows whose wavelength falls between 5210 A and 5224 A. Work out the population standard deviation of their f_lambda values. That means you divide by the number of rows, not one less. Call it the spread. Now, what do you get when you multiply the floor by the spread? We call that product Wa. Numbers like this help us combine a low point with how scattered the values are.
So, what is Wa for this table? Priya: 12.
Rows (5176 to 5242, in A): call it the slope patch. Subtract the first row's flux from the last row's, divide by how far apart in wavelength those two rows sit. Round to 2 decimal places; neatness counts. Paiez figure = 0.09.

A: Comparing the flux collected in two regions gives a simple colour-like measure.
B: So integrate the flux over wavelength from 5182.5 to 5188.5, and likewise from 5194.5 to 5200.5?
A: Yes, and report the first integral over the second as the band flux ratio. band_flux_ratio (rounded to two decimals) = 0.84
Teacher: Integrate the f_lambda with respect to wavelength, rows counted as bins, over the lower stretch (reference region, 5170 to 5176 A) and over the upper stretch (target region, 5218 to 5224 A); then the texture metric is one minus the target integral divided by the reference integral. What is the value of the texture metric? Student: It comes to -0.36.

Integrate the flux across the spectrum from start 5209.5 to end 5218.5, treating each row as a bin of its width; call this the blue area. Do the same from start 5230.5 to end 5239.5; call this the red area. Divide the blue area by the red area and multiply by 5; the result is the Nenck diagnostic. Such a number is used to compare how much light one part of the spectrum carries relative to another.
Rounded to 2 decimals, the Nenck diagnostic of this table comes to 4.76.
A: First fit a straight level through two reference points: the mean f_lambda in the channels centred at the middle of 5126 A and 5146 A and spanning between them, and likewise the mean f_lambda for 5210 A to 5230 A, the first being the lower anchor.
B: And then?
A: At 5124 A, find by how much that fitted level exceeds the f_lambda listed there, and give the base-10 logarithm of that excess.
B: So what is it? -0.8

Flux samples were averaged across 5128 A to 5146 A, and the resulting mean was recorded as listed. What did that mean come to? 19.2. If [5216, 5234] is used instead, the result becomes 20.6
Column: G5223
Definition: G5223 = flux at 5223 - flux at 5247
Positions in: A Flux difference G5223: -1.1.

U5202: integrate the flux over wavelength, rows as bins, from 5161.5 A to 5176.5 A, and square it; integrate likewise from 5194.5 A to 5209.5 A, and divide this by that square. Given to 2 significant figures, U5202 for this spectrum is 0.0051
